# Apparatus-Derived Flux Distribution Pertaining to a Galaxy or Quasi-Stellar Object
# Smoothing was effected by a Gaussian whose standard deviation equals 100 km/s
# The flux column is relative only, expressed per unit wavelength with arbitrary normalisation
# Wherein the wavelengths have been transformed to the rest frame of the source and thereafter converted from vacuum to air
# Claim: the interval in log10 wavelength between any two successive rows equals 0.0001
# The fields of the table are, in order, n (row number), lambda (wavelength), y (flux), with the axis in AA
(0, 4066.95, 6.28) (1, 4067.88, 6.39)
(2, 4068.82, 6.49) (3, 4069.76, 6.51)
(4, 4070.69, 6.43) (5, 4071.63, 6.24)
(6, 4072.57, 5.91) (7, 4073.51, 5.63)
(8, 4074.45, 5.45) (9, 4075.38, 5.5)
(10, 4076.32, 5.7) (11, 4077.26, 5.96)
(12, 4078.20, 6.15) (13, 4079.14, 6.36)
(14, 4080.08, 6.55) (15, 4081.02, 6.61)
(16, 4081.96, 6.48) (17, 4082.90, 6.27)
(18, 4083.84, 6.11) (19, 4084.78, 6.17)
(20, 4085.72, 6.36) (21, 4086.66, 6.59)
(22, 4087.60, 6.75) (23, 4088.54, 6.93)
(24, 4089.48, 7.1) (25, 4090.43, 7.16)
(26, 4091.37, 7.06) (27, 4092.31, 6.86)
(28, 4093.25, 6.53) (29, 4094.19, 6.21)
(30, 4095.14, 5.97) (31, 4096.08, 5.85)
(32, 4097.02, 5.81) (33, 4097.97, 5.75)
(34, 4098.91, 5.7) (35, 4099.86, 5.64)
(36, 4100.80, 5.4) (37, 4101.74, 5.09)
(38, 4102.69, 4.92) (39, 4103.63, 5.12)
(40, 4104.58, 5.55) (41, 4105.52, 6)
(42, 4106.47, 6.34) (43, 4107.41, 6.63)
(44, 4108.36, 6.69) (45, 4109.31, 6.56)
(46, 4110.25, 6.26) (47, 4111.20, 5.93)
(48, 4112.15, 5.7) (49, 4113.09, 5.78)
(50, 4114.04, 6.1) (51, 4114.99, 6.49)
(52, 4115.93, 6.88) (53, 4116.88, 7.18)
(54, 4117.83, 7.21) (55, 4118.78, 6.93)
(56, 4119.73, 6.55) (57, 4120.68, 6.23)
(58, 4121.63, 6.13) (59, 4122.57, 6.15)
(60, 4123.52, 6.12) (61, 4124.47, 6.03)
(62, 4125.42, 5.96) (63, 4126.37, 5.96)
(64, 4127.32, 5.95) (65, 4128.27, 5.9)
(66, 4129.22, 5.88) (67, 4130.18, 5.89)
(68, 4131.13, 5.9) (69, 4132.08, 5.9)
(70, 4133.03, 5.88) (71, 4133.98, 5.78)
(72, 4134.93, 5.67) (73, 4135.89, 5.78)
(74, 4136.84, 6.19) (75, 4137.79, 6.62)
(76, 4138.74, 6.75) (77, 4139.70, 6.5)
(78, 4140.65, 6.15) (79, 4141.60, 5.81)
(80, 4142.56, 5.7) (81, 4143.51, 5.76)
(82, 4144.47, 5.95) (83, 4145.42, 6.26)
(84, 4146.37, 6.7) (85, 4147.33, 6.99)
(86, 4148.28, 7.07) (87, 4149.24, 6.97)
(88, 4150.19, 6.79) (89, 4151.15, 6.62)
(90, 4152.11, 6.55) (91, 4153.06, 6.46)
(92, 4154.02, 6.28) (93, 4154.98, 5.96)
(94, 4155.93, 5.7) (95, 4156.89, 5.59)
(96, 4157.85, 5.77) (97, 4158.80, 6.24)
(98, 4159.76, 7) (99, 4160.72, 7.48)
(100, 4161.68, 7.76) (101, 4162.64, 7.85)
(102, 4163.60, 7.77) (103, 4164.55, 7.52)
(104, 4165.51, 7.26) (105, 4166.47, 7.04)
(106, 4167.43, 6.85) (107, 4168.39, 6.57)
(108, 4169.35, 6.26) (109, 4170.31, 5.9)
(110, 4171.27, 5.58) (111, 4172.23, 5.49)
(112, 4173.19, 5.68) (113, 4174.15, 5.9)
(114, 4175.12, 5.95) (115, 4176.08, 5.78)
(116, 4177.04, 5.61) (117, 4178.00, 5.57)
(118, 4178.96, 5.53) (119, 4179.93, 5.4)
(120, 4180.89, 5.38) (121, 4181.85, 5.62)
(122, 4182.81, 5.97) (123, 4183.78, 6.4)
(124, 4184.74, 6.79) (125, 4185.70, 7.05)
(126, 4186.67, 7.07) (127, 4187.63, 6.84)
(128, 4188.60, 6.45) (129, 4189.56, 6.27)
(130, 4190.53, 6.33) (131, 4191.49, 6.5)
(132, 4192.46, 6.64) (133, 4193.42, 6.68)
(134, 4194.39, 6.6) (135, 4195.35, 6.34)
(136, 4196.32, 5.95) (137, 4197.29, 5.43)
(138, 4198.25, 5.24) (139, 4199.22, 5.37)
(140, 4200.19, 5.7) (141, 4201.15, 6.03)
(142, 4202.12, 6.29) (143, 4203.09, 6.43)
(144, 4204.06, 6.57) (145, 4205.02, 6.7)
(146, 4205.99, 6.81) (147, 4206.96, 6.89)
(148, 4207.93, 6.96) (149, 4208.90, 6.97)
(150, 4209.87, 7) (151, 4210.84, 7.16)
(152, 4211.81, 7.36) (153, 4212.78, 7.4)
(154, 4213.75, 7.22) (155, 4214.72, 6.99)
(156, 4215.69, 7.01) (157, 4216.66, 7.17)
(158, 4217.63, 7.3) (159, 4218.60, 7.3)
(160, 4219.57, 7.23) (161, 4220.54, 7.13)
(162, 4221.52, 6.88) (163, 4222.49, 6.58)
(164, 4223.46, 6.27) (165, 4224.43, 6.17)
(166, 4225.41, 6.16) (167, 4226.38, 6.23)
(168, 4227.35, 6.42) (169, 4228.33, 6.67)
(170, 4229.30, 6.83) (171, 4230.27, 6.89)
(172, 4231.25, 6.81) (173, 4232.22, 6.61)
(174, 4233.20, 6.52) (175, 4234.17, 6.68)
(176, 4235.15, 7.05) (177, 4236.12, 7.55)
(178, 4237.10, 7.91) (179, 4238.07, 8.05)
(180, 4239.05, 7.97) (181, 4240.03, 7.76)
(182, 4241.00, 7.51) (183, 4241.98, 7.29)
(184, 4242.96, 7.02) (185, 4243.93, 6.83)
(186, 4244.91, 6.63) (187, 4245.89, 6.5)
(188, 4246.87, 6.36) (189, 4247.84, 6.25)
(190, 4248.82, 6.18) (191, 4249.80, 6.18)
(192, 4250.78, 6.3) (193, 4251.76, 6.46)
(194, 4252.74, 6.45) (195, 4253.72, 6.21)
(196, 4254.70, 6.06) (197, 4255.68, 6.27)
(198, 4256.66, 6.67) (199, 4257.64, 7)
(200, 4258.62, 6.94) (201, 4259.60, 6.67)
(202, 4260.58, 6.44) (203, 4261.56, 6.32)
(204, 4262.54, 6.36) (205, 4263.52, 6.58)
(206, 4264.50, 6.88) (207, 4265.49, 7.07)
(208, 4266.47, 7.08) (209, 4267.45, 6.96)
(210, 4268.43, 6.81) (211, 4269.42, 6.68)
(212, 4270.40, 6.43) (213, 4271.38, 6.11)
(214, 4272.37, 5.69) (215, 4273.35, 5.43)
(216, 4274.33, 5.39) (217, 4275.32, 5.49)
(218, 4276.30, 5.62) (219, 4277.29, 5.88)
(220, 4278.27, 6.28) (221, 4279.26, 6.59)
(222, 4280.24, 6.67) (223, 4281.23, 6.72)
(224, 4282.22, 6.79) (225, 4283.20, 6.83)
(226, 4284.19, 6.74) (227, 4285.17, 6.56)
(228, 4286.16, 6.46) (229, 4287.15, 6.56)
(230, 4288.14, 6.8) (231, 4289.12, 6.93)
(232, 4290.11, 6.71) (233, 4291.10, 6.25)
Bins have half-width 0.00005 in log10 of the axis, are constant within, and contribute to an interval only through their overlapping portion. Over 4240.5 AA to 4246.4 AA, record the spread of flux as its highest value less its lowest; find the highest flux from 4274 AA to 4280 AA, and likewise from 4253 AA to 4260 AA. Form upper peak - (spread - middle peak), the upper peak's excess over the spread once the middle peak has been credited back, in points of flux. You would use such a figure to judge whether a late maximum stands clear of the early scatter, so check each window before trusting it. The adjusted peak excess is 12.6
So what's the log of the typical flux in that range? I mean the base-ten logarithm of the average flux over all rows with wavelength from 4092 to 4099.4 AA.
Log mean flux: 0.78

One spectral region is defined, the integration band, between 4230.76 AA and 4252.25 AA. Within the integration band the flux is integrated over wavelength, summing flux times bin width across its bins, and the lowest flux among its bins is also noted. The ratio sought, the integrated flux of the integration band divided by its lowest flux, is 24.1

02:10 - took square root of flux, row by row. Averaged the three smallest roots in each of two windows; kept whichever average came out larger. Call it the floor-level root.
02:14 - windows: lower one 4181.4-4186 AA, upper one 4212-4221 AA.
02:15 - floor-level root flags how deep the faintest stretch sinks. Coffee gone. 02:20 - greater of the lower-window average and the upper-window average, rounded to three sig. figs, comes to 2.65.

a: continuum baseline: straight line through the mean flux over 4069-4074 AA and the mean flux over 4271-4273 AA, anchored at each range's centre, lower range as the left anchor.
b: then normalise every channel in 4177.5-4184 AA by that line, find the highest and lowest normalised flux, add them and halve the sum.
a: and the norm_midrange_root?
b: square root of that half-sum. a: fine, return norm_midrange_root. 0.99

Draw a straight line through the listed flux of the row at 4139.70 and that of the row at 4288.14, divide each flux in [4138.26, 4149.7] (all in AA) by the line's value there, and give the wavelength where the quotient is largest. 4148.28 AA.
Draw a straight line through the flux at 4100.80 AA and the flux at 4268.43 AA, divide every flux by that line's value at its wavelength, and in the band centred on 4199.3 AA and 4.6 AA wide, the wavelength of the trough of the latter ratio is 4198.25 AA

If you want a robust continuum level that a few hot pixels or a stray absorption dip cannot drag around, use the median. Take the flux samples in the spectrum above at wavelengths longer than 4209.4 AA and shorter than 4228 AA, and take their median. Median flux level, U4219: 7.0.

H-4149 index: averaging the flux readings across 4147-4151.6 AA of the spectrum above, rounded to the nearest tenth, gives 6.9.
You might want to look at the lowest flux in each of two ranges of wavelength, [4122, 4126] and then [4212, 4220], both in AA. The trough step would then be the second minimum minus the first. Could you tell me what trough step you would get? 1.0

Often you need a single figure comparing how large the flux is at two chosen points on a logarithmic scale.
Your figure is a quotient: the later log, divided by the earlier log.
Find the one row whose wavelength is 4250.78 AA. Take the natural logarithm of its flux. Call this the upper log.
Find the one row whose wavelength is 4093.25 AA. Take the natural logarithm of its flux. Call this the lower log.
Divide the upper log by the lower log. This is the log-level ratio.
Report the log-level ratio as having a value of 0.98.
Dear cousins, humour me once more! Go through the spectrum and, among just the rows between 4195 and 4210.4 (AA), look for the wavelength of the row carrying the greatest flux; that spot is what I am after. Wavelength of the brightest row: 4209.87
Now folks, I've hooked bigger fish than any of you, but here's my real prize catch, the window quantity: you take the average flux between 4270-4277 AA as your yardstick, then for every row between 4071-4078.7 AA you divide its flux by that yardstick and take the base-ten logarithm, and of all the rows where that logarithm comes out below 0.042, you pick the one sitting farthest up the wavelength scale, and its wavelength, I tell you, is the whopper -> 4078.20 AA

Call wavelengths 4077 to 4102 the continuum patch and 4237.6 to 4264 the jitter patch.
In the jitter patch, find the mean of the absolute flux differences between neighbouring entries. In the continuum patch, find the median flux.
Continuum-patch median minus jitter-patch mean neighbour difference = 6.10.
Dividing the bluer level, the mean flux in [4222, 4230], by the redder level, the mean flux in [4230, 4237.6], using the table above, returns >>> 0.92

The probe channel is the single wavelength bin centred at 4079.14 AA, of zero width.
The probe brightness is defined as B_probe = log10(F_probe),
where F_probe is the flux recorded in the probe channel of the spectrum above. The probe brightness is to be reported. 0.803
